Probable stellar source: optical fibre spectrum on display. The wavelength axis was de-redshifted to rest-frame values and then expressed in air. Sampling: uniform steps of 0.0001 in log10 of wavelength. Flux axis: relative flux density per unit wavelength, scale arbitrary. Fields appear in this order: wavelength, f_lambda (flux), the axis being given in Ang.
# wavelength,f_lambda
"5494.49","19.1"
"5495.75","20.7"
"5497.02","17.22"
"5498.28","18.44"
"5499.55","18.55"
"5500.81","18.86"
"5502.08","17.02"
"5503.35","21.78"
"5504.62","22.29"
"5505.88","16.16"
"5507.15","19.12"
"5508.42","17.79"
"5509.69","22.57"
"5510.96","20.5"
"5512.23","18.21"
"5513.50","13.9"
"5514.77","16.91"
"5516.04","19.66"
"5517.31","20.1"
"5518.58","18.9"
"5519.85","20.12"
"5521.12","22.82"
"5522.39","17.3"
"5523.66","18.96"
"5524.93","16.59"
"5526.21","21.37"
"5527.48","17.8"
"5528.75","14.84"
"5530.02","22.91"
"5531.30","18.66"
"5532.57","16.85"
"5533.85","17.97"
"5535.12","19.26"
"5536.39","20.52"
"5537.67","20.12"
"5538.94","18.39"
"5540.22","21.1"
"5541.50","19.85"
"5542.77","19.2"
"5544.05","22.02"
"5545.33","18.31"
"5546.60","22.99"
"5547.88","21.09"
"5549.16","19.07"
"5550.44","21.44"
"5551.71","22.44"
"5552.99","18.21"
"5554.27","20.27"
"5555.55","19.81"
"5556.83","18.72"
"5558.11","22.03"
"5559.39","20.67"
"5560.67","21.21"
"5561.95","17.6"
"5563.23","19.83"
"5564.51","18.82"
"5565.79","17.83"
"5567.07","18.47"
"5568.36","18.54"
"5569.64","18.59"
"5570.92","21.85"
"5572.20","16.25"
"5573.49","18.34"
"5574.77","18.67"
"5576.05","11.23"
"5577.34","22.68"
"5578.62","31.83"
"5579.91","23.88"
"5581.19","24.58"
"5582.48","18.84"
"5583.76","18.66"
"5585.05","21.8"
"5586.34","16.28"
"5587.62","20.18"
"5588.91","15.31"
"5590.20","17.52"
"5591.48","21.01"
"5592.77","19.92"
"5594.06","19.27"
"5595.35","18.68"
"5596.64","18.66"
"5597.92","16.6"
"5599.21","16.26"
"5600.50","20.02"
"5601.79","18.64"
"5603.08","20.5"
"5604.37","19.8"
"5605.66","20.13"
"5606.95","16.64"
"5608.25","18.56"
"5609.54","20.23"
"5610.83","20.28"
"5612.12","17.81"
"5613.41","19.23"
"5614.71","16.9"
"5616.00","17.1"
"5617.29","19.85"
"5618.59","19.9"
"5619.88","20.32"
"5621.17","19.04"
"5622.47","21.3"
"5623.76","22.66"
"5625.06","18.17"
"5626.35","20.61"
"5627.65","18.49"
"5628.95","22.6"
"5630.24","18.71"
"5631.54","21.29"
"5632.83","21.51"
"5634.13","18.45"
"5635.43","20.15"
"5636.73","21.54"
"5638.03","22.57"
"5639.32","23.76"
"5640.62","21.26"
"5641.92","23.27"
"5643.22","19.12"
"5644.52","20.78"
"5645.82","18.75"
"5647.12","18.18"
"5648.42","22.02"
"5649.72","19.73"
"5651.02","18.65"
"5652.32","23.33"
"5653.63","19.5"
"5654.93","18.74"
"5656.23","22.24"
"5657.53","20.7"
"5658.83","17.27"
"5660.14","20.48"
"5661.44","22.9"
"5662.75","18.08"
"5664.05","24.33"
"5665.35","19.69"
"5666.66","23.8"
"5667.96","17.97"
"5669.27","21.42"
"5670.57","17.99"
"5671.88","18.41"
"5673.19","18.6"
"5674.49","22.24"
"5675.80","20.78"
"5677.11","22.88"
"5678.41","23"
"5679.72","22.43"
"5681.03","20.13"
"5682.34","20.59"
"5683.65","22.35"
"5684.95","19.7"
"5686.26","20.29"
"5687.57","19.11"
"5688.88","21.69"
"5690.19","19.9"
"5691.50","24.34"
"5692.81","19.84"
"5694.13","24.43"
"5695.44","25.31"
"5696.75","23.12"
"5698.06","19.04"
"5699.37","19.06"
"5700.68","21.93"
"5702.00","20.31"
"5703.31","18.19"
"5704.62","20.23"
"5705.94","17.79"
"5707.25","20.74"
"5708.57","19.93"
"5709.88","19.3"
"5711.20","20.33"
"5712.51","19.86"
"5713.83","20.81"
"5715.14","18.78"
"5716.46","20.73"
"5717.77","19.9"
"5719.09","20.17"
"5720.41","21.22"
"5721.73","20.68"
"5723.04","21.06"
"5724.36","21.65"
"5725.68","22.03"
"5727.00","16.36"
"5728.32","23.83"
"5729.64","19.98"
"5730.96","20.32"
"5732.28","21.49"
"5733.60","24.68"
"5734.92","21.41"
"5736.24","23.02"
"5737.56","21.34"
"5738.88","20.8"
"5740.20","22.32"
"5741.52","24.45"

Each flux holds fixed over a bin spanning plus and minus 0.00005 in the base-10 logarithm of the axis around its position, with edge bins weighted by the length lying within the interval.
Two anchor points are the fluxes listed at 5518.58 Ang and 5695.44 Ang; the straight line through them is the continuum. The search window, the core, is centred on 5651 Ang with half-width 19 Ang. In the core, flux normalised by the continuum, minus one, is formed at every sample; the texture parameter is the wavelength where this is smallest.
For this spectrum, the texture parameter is 5658.83 Ang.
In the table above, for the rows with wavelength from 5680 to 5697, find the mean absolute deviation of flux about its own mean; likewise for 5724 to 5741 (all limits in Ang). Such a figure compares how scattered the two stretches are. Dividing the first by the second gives 1.3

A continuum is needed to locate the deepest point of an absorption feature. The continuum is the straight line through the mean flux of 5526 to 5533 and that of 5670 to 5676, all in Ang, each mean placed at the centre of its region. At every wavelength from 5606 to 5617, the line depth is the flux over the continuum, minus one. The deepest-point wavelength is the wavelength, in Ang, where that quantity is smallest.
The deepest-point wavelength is 5606.95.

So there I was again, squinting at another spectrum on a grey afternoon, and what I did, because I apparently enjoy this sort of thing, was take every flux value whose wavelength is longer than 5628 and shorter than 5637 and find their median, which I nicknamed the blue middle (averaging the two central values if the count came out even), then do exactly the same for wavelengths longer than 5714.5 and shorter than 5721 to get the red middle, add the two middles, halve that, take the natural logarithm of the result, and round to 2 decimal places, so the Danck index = 3.03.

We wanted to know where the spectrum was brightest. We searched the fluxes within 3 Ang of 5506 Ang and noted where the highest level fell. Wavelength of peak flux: 5504.62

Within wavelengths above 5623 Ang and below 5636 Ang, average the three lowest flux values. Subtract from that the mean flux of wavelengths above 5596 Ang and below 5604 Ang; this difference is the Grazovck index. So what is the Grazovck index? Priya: -0.1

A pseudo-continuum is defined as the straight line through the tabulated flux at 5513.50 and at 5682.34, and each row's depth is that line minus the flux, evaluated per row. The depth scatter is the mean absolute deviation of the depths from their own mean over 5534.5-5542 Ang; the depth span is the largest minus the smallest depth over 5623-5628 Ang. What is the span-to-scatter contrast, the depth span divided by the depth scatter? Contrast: 6.4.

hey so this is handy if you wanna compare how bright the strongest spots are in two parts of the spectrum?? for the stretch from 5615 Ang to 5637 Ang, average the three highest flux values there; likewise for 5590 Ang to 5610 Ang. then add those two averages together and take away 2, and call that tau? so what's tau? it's 40.8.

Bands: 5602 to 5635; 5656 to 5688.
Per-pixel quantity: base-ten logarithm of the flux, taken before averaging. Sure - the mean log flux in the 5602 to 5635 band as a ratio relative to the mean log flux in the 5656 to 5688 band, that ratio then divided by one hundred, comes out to 0.0098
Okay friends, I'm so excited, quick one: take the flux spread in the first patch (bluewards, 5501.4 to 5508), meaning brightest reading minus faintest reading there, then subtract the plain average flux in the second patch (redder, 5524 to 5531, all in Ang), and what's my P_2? -12.6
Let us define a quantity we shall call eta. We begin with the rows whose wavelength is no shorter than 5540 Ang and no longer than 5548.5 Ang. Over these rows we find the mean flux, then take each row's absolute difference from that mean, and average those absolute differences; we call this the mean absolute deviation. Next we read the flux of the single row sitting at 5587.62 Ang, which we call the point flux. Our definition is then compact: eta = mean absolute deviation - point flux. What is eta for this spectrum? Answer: -18.9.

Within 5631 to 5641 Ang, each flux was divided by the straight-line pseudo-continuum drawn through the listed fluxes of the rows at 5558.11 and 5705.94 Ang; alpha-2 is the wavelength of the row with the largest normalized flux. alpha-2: 5639.32 Ang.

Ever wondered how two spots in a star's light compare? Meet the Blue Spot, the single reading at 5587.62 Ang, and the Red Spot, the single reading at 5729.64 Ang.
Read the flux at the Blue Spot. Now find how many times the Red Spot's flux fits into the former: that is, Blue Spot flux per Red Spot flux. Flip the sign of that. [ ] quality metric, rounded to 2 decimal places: -1.01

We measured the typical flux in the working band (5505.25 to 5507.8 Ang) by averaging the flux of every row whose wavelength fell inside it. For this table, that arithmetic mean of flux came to 17.6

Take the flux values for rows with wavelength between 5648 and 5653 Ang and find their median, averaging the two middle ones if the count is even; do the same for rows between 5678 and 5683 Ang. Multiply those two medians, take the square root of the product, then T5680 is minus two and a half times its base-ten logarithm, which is -3.32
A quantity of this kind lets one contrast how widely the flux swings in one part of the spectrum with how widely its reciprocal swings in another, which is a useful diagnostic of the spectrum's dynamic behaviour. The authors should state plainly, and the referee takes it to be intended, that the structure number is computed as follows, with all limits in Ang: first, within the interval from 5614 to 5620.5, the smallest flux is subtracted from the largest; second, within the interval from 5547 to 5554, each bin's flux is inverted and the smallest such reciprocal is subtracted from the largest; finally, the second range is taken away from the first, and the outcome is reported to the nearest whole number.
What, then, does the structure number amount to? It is 3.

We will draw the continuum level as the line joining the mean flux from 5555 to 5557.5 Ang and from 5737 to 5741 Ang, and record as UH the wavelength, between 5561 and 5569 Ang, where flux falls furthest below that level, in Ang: 5561.95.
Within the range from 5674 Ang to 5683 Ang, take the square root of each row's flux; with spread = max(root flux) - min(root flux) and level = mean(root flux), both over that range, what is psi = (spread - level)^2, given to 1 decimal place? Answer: 18.9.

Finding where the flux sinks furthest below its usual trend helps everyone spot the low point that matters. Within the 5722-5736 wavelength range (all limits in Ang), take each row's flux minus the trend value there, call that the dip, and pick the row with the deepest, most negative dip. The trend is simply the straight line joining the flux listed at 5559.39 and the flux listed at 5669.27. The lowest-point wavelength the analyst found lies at 5727.00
